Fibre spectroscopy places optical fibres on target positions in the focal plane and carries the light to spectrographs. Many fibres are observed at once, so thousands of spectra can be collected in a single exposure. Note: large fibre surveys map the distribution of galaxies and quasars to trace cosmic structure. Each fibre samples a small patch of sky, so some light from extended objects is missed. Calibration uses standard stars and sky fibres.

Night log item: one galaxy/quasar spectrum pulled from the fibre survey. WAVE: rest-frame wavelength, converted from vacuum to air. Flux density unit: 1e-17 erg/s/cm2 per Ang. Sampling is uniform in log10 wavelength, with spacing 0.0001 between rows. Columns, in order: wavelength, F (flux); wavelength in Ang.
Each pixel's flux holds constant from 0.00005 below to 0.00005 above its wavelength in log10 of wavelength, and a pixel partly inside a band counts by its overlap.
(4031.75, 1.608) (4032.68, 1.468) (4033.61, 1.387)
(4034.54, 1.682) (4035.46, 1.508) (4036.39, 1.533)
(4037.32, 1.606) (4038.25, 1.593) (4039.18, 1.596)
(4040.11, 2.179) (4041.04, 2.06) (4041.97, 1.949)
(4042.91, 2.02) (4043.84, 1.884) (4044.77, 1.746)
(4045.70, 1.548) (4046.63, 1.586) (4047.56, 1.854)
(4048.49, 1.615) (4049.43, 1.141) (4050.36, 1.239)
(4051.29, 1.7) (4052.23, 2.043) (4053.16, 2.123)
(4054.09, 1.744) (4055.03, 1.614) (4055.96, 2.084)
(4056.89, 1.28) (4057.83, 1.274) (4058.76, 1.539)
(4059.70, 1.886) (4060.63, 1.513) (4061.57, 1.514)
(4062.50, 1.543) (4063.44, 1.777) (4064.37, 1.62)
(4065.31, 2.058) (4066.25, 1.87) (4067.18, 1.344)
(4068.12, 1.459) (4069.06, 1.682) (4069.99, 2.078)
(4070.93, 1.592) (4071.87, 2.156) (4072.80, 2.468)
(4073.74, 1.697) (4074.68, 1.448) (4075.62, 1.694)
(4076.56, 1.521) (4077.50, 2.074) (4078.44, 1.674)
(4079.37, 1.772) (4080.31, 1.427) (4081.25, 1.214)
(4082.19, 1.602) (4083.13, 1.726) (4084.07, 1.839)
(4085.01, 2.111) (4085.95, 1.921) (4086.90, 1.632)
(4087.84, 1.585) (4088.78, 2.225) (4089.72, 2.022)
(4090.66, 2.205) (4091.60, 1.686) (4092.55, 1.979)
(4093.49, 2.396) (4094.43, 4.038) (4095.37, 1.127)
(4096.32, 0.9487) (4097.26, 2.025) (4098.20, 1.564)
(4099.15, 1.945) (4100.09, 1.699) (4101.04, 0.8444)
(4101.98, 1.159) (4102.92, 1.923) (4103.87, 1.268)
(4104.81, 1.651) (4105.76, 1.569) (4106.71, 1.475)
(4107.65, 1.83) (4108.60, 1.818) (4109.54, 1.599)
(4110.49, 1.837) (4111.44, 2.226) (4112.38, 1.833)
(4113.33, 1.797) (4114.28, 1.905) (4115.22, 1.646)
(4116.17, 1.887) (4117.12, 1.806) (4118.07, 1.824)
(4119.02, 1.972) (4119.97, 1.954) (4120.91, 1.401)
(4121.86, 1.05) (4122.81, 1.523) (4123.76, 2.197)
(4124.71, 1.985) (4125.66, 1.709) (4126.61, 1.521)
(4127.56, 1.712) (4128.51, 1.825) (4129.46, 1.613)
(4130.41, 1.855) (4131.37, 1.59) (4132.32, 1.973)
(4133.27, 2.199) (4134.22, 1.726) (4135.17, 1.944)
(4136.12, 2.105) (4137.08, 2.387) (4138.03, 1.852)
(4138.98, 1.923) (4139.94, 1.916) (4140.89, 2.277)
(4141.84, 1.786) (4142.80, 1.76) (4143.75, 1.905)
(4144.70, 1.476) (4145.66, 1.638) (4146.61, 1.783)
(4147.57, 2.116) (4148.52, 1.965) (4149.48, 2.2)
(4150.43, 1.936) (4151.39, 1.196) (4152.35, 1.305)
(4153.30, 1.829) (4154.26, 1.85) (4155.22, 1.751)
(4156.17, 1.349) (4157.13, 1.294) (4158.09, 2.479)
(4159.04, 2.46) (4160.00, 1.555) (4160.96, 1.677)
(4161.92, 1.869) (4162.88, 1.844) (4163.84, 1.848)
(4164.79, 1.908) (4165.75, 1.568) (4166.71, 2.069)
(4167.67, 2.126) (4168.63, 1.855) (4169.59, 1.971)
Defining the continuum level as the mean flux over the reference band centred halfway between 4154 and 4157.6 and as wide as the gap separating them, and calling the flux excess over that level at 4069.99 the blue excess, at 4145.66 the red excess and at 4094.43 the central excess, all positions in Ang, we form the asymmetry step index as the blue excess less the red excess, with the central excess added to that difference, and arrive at 2.9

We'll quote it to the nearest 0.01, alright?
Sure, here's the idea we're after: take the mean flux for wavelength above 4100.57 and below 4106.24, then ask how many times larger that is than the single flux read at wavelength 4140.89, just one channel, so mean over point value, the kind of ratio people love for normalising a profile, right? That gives 0.62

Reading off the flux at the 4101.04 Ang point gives 0.8444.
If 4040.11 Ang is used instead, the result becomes 2.179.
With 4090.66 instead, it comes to 2.205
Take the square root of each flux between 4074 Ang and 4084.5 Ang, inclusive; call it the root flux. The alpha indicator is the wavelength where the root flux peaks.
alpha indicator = 4077.50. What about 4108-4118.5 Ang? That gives 4111.44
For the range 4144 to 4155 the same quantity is 4149.48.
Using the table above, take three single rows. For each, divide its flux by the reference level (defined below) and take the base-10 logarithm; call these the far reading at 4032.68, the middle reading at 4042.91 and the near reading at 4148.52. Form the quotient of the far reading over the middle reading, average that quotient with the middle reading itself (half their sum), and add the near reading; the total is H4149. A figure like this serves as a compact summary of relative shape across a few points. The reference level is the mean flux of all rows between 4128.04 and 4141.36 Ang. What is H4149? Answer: -3.5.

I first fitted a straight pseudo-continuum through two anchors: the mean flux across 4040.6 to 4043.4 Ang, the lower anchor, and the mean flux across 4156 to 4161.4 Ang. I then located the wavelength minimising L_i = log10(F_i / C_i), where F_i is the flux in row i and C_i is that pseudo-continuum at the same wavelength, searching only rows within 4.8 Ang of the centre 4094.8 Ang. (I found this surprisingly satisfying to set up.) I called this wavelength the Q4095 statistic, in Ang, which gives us 4096.32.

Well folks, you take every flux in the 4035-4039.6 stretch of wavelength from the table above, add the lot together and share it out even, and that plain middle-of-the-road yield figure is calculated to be 1.57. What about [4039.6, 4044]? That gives 2.02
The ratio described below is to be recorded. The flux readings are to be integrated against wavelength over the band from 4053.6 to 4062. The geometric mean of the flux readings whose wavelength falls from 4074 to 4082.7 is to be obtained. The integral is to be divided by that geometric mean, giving 8.5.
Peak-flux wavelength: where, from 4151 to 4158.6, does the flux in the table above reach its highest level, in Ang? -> 4158.09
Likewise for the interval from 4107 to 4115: 4111.44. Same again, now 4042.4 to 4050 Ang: 4042.91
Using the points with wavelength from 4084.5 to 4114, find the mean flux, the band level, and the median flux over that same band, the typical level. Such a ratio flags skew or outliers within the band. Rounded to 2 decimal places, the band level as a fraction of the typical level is 0.99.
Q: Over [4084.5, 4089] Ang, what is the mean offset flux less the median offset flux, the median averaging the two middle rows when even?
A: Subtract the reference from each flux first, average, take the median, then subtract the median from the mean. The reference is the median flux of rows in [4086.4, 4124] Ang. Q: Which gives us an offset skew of 0.0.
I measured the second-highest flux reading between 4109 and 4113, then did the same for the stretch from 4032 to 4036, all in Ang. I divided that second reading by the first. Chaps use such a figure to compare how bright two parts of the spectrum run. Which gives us 0.82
